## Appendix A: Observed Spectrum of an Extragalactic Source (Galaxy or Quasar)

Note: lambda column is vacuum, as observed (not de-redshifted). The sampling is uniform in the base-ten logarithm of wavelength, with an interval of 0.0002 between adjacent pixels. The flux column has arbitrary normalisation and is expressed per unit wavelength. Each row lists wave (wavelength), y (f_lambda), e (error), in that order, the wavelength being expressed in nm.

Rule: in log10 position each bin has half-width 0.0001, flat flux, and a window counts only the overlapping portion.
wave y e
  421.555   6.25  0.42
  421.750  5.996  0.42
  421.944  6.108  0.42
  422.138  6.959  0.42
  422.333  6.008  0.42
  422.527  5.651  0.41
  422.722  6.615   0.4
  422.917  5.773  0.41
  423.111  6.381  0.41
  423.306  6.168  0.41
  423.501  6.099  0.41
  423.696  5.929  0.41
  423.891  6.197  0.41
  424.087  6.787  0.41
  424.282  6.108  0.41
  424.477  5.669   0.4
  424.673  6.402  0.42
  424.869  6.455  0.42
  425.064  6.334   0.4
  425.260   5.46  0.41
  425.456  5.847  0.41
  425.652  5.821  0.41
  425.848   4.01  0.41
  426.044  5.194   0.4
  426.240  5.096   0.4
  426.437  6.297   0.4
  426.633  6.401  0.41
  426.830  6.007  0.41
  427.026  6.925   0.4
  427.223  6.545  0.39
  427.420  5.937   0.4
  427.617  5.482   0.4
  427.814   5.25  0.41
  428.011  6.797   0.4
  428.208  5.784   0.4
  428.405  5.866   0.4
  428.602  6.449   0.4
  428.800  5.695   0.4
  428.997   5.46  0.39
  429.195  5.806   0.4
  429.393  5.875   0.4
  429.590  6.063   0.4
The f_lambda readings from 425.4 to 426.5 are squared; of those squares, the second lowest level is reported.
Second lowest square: 26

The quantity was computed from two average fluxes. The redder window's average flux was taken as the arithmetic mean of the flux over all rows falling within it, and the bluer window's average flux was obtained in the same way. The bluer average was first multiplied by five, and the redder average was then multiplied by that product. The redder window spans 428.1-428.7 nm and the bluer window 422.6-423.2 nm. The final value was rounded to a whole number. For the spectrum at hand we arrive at 189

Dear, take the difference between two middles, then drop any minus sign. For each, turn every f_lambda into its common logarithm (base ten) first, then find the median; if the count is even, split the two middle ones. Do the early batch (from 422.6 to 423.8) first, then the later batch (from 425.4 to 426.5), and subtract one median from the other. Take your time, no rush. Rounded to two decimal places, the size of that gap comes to 0.05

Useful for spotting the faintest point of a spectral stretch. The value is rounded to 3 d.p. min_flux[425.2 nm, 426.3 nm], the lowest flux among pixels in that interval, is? 4.010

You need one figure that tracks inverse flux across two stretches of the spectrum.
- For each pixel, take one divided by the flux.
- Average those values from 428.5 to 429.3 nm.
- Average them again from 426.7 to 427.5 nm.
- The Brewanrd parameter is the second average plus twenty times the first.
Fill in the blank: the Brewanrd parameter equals 3.59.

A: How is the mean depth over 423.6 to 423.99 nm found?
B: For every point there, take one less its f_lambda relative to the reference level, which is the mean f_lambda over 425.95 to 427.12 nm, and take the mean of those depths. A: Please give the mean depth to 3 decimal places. -0.013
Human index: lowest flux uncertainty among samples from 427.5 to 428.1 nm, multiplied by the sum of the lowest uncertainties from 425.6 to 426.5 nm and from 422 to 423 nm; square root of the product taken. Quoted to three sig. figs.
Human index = 0.566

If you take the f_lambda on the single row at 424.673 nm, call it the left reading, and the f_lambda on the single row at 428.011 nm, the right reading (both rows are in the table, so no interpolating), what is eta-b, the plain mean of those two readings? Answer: 6.6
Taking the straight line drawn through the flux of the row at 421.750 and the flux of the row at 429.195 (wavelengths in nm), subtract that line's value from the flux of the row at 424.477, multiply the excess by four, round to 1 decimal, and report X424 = -1.0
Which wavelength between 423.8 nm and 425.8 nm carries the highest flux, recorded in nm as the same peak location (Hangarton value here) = 424.087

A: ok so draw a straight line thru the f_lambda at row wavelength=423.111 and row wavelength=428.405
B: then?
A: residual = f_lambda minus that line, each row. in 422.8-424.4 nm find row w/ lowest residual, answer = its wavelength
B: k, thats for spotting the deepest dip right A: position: 422.917 nm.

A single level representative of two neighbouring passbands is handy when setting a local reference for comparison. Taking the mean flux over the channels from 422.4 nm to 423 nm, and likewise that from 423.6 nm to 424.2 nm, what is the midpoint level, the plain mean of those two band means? 6.16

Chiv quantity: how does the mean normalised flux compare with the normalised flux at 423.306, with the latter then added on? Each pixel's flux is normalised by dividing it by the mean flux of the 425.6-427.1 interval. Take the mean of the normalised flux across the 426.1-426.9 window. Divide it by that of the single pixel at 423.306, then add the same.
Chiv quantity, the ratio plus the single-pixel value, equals 2.04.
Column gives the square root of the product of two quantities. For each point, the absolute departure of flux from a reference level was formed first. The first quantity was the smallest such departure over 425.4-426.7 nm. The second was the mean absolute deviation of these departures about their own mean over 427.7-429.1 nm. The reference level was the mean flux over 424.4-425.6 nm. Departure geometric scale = 0.19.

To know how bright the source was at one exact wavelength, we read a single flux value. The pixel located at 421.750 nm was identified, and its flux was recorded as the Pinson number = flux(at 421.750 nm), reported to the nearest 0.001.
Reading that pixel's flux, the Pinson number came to 5.996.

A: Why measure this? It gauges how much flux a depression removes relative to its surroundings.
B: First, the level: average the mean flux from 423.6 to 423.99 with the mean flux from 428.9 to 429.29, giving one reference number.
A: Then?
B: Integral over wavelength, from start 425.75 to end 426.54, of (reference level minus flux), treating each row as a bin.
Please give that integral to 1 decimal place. 0.5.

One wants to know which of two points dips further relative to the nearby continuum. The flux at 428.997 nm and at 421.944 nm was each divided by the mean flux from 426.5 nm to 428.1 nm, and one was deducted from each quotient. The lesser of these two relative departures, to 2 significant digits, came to -0.11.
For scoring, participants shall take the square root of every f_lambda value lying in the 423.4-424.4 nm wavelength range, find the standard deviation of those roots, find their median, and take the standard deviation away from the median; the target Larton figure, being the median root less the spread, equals 2.41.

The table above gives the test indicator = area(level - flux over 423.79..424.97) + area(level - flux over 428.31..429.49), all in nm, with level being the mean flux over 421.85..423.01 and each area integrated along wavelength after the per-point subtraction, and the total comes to 0.29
